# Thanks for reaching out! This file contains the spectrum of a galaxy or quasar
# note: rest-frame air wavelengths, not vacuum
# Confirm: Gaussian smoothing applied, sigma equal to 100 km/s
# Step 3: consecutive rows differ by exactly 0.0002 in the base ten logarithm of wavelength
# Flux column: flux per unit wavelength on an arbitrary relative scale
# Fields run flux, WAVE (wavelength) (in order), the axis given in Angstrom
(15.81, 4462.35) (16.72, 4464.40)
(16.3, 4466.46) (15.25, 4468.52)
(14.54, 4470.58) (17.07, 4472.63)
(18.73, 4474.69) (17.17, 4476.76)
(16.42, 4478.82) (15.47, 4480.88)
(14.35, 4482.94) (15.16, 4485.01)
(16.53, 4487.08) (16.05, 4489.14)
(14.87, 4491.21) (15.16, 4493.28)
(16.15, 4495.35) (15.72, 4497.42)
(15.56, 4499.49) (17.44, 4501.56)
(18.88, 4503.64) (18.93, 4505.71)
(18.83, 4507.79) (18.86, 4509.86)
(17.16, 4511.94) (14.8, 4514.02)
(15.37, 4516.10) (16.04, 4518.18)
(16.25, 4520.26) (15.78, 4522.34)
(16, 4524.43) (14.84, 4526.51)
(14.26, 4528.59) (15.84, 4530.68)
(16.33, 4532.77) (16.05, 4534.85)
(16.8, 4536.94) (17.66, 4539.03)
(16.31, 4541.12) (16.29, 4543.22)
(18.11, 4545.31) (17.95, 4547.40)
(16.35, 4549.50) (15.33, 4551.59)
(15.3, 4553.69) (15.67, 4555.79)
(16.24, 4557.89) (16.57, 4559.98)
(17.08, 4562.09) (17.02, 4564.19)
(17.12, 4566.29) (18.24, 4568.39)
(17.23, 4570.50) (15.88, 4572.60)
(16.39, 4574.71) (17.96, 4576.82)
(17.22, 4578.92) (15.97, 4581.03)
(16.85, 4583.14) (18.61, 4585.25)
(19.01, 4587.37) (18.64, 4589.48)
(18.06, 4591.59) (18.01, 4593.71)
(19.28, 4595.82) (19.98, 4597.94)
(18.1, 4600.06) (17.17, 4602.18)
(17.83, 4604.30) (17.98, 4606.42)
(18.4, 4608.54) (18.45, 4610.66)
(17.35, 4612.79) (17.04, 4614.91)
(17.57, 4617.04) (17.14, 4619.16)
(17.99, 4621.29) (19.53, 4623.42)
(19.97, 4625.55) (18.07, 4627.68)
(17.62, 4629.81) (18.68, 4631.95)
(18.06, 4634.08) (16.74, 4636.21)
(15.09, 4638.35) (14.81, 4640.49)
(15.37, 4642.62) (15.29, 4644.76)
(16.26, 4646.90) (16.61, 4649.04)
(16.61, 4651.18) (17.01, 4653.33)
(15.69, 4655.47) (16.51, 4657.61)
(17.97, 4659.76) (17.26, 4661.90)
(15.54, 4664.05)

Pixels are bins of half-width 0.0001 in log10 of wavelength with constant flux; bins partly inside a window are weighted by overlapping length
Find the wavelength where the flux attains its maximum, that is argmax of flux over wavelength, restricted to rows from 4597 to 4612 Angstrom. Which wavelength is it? 4597.94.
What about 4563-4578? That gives 4568.39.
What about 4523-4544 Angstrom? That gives 4539.03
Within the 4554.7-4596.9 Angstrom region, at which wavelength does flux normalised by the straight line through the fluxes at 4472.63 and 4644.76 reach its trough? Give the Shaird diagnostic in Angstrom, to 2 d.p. 4555.79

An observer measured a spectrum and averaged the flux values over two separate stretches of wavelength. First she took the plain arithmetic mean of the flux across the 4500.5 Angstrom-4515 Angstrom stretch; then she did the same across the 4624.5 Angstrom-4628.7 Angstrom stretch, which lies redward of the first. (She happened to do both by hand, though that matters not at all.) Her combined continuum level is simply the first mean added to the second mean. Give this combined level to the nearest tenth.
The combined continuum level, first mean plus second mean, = 36.9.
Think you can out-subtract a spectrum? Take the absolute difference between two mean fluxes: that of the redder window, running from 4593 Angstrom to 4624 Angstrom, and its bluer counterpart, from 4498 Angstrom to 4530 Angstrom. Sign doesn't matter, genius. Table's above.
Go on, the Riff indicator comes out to 1.52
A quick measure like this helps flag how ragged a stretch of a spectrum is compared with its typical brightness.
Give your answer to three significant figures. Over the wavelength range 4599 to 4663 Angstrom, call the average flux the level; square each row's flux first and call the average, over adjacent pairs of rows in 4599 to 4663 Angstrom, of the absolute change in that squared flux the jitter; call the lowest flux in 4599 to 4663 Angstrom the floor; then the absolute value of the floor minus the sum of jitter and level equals 28.1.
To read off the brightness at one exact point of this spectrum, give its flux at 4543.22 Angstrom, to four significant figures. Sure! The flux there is 16.29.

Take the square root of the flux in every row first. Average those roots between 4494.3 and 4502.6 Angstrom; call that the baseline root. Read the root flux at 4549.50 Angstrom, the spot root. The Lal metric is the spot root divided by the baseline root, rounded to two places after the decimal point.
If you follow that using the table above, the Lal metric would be 1.00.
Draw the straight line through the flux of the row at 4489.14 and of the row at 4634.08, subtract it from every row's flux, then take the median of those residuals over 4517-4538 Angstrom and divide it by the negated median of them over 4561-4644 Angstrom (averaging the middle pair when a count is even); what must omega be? 11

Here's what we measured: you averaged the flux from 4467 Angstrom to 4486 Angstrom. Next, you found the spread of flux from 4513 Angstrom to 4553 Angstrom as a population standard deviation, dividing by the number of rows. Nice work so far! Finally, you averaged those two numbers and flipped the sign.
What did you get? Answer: -8.5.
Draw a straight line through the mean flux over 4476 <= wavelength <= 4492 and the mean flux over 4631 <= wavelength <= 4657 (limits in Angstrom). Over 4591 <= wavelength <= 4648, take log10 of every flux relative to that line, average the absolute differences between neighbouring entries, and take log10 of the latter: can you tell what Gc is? -1.72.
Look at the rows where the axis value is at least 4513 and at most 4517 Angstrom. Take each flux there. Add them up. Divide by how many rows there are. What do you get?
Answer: 15.1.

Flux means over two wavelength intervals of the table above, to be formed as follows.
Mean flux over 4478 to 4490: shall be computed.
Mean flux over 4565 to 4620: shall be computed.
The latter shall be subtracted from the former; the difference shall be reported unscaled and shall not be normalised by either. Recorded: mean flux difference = -2.1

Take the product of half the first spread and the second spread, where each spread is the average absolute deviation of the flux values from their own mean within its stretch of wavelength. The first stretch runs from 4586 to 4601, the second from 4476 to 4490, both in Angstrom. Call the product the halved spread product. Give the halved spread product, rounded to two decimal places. 0.23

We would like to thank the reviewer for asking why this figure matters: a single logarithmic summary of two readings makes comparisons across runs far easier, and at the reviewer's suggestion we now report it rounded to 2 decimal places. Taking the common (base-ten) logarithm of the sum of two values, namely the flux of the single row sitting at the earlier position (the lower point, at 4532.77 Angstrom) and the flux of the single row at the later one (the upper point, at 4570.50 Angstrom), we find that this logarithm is 1.53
